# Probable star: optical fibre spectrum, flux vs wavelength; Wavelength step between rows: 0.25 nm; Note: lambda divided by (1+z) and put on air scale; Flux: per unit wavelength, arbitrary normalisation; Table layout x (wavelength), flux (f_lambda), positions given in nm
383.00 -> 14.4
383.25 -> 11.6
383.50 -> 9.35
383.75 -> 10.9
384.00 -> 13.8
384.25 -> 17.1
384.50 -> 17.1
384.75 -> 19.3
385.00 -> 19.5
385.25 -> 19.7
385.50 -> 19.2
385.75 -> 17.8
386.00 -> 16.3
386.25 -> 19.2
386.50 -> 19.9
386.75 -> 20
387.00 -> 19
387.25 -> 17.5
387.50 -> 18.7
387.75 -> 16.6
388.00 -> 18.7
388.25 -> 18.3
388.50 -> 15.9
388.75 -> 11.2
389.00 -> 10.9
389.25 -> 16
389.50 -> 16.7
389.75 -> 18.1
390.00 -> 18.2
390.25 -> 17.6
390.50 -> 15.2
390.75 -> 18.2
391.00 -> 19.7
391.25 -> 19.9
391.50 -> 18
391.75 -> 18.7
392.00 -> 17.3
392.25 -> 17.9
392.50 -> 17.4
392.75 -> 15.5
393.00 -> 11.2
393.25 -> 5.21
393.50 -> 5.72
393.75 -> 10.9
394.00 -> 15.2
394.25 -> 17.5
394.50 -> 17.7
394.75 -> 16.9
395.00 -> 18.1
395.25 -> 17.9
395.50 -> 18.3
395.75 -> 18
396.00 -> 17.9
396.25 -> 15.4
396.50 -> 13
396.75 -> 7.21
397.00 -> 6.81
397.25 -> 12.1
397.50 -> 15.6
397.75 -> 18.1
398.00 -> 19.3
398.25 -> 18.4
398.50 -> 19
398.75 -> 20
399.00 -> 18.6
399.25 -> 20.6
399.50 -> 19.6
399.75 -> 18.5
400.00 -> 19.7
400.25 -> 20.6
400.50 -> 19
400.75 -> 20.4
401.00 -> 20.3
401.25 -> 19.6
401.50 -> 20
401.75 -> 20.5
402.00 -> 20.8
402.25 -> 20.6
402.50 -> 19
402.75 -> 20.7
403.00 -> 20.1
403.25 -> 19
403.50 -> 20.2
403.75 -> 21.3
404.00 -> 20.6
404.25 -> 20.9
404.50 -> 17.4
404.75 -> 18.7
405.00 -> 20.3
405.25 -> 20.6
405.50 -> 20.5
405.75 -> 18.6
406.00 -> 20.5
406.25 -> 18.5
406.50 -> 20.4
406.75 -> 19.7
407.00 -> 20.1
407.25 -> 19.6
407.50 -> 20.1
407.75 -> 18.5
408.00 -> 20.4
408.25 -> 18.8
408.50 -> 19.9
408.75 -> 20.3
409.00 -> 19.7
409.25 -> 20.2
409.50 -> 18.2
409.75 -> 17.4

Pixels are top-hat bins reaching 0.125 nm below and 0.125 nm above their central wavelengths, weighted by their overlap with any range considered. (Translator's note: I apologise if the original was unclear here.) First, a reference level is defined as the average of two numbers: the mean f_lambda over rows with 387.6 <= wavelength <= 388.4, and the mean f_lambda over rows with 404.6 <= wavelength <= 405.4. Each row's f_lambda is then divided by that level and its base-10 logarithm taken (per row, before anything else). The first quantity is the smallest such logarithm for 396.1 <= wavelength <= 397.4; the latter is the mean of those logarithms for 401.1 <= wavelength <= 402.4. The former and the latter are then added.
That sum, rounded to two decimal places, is -0.41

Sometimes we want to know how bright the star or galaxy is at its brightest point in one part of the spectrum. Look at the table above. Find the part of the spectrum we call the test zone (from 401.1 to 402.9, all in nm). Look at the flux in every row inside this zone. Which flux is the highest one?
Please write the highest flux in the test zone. 20.8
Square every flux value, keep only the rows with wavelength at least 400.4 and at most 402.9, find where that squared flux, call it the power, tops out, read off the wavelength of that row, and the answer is 402.00 nm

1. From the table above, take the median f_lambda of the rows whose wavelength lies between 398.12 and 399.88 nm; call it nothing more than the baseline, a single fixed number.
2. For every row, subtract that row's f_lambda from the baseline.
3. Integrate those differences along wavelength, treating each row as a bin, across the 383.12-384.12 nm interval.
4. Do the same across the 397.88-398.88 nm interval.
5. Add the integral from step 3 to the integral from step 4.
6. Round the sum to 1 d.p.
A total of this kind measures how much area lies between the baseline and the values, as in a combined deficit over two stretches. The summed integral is 7.4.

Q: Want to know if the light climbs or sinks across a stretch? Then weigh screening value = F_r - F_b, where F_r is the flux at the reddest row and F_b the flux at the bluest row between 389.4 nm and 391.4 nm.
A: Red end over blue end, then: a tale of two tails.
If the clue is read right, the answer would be 3.2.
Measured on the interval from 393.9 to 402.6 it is 3.8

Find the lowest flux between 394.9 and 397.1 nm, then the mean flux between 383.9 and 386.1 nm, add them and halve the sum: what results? 12.3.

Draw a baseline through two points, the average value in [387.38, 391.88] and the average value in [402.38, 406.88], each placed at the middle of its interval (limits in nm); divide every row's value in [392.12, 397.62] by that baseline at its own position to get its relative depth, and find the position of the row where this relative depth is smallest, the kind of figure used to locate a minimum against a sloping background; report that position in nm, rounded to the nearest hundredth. 393.25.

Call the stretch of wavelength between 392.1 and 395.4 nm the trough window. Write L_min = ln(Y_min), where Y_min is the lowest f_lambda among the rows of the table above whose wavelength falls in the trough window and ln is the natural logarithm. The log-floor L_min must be 1.65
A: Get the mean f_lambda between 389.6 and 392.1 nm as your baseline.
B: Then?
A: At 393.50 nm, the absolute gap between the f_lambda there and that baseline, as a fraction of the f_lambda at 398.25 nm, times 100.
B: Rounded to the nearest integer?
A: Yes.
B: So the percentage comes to 67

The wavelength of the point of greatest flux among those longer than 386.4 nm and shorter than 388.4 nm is 386.75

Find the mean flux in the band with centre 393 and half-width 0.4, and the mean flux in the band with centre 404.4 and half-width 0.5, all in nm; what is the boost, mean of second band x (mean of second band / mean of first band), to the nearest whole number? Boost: 35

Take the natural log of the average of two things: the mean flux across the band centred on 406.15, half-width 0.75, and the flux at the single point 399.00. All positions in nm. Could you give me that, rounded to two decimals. 2.95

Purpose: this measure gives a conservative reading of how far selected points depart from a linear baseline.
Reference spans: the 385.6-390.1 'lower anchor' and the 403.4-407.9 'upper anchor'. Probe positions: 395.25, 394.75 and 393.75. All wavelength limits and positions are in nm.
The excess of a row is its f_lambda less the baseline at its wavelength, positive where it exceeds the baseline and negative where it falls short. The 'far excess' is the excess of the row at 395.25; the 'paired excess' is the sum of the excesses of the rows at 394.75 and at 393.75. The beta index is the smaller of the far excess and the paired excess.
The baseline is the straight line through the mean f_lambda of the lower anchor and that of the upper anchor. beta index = -8.4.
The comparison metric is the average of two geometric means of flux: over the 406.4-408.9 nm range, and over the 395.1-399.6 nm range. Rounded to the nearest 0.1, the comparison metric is 17.8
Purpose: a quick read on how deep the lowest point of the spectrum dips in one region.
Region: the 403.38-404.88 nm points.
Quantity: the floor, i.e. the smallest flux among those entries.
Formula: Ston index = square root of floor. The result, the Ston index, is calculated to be 4.17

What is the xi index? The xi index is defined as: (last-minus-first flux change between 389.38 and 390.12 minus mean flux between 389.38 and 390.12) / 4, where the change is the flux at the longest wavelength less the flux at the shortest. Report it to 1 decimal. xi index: -4.0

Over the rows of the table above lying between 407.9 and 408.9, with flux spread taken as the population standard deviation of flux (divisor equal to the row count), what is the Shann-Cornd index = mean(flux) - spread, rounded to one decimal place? 19.2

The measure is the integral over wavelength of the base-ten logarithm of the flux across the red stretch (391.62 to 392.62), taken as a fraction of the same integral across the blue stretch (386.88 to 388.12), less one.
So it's -0.20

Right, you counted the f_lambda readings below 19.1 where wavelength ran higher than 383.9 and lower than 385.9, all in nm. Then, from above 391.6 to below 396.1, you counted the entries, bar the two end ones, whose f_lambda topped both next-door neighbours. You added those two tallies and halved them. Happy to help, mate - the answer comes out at 4.0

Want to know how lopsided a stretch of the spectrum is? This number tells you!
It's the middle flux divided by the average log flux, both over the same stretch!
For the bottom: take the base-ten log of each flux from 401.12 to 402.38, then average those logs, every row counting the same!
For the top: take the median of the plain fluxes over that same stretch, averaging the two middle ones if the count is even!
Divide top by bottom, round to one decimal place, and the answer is 15.7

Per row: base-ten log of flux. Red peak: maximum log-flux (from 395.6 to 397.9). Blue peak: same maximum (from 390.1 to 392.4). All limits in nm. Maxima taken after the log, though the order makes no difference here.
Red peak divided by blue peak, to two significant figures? 0.97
